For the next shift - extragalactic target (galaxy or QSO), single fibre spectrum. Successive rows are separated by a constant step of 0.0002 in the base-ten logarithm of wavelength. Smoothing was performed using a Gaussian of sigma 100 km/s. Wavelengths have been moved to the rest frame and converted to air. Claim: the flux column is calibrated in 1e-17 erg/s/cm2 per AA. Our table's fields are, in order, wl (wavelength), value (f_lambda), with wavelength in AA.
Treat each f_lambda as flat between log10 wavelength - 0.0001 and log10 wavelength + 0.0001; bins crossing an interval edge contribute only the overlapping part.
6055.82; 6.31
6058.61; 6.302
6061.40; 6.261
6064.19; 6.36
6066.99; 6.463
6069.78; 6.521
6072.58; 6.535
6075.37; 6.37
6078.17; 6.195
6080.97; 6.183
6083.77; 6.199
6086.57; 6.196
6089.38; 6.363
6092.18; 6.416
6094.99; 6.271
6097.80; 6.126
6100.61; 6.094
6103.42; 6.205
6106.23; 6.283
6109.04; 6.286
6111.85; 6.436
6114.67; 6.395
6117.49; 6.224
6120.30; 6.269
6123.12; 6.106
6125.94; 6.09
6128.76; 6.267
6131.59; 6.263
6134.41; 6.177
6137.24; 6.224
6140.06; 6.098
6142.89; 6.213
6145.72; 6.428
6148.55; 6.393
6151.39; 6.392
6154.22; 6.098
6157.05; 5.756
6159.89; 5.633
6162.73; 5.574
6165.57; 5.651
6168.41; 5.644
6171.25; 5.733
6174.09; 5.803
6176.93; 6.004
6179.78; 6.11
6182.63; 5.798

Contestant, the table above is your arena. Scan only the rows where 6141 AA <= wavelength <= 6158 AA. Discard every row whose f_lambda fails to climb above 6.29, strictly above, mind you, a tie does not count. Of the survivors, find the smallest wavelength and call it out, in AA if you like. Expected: 6145.72 AA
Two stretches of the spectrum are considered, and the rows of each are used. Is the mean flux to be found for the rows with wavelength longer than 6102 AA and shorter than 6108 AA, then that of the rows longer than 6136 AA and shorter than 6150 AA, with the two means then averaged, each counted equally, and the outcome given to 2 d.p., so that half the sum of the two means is 6.26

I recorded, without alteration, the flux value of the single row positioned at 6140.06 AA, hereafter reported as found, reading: 6.098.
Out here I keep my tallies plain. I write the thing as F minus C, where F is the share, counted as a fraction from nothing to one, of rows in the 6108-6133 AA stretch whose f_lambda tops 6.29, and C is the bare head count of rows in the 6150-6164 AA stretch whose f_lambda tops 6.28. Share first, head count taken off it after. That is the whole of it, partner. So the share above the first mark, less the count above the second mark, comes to -0.78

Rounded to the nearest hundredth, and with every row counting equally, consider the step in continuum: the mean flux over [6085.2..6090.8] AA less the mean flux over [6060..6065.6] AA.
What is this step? -0.03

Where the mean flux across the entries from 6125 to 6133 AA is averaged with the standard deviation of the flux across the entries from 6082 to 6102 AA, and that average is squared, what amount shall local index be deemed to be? 10.0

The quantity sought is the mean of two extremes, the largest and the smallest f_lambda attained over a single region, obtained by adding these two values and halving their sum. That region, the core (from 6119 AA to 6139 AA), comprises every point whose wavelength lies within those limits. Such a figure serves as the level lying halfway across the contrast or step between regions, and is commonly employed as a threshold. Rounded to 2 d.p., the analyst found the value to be 6.18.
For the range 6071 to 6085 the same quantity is 6.36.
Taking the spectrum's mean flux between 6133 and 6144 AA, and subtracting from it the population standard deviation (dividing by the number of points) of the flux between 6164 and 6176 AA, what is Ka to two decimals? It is 6.11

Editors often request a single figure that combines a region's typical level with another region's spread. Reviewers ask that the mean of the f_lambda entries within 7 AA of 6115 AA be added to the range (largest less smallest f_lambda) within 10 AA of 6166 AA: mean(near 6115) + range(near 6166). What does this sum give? 6.55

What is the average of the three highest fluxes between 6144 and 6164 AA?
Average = 6.40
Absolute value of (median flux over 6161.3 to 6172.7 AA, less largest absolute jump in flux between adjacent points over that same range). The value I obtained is 5.56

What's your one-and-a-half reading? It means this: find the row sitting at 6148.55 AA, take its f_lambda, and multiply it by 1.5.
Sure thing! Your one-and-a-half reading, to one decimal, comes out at 9.6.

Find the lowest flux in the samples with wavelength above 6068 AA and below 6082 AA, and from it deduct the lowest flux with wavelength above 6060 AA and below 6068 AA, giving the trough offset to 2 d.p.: -0.08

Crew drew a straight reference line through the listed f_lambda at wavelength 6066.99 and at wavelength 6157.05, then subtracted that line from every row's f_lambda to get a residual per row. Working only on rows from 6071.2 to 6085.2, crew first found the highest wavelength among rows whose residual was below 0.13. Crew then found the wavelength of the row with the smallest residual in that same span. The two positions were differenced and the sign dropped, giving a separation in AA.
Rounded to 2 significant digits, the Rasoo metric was 5.6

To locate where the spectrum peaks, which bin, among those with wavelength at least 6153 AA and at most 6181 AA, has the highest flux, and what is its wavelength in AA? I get 6179.78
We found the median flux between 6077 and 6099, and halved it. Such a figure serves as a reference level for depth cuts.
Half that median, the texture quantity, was 3.10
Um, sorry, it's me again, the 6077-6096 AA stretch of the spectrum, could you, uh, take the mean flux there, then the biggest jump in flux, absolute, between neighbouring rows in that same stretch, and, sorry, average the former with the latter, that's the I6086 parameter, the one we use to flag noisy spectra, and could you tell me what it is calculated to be 3.21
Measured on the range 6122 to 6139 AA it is 3.18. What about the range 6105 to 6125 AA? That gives 3.23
